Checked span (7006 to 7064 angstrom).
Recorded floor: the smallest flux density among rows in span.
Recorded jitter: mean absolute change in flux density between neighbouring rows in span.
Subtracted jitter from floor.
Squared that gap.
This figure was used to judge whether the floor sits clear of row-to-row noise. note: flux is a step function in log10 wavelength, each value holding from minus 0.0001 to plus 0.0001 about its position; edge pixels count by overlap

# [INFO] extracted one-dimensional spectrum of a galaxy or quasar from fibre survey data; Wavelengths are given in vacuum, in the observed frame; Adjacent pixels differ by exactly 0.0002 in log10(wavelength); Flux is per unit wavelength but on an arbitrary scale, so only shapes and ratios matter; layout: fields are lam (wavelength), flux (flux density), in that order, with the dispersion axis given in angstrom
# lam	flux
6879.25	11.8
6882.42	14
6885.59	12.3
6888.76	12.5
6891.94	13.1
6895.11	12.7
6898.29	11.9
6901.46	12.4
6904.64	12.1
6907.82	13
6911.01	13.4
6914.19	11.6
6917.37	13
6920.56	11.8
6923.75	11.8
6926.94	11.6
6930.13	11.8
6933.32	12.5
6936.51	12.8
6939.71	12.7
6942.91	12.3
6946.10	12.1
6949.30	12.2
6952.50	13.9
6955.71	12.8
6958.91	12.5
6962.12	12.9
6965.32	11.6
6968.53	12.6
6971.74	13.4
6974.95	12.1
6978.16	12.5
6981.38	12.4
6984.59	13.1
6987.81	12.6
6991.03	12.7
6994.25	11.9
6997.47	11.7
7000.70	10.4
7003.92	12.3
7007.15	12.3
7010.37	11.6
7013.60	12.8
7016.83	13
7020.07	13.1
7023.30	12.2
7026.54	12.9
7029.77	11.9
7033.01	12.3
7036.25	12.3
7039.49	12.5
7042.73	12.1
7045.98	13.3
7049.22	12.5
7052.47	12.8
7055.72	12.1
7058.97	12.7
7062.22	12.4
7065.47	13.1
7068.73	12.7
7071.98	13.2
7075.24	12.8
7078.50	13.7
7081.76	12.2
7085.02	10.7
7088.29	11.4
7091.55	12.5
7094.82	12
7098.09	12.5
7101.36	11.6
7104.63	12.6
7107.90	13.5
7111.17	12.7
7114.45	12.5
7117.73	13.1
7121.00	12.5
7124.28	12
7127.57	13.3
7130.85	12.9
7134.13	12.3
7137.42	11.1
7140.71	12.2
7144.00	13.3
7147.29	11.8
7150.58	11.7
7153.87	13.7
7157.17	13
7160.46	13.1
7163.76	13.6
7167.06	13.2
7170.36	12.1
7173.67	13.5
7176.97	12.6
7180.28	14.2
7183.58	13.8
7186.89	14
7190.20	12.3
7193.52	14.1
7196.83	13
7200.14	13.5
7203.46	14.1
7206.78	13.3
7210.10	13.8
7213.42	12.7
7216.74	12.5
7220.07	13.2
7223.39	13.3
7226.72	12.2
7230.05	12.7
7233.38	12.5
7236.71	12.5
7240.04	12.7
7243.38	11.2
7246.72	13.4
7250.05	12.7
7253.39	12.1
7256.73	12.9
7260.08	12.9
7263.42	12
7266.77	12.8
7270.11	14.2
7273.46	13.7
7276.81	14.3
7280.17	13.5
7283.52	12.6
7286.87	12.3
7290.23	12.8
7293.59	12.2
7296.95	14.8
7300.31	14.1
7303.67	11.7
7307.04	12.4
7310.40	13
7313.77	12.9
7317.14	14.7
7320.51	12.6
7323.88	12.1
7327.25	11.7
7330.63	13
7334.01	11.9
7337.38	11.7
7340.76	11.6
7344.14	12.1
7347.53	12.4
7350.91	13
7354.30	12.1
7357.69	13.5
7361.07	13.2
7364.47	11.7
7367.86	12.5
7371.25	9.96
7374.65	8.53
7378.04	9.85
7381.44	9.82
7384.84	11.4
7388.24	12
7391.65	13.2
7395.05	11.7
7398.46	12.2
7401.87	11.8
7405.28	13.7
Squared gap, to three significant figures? 122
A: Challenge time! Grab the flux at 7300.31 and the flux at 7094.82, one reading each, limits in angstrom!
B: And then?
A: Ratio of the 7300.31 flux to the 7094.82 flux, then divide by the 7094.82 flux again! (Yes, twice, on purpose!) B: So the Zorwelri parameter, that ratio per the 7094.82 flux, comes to 0.098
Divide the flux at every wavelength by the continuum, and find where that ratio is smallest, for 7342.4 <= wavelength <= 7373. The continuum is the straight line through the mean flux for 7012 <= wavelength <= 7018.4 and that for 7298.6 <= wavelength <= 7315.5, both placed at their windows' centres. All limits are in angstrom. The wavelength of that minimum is 7371.25 angstrom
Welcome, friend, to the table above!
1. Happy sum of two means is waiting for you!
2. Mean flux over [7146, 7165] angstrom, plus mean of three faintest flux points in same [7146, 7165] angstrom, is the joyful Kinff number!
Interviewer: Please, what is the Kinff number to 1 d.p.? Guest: 25.0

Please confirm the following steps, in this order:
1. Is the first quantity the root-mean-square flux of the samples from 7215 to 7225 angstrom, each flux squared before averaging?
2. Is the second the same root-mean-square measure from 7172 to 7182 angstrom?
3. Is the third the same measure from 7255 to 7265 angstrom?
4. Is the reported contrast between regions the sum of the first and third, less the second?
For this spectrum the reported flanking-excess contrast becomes 12.2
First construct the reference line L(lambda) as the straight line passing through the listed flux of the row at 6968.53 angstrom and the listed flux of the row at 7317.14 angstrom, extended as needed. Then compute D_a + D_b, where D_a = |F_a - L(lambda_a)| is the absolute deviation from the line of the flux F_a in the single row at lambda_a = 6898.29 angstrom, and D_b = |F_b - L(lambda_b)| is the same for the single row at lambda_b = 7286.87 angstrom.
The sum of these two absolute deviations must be 2.5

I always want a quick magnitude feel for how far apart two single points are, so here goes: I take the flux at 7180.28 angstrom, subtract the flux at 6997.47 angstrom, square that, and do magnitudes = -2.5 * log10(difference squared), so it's -2.0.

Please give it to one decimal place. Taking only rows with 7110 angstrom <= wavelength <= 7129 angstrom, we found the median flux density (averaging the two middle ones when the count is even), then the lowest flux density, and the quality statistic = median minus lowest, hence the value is 0.6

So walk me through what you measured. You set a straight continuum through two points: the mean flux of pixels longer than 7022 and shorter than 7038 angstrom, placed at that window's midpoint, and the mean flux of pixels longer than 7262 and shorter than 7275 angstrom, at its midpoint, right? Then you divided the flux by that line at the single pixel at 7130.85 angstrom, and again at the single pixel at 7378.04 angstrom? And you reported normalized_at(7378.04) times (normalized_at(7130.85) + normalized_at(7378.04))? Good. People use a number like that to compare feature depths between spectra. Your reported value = 1.3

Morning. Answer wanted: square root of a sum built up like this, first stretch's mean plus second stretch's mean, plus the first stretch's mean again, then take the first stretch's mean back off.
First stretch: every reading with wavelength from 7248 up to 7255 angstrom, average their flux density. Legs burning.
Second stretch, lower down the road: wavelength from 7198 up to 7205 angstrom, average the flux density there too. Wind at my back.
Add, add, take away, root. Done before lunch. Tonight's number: 5.12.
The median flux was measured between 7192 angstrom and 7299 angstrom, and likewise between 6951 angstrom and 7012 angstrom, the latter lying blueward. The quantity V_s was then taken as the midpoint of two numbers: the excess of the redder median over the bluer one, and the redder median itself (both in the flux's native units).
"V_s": 6.60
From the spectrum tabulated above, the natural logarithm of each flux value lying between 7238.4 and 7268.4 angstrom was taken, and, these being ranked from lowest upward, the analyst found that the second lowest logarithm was 2.48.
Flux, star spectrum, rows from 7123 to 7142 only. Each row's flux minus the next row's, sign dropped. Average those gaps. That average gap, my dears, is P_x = 0.92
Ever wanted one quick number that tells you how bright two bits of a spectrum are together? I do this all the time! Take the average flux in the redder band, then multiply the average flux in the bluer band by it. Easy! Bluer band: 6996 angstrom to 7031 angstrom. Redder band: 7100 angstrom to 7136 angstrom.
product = 154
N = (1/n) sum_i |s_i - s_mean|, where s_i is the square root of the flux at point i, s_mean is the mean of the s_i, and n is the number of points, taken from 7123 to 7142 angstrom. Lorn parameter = 0.076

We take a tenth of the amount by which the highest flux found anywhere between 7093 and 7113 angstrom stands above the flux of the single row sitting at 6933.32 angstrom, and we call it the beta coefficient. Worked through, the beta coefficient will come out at 0.100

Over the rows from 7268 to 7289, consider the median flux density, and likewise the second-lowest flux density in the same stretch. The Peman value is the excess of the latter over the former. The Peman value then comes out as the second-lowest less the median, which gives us -1.00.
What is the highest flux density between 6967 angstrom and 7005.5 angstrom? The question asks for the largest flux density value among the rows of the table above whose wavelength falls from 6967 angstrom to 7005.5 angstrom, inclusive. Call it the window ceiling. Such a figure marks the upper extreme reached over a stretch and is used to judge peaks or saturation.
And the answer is 13.4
